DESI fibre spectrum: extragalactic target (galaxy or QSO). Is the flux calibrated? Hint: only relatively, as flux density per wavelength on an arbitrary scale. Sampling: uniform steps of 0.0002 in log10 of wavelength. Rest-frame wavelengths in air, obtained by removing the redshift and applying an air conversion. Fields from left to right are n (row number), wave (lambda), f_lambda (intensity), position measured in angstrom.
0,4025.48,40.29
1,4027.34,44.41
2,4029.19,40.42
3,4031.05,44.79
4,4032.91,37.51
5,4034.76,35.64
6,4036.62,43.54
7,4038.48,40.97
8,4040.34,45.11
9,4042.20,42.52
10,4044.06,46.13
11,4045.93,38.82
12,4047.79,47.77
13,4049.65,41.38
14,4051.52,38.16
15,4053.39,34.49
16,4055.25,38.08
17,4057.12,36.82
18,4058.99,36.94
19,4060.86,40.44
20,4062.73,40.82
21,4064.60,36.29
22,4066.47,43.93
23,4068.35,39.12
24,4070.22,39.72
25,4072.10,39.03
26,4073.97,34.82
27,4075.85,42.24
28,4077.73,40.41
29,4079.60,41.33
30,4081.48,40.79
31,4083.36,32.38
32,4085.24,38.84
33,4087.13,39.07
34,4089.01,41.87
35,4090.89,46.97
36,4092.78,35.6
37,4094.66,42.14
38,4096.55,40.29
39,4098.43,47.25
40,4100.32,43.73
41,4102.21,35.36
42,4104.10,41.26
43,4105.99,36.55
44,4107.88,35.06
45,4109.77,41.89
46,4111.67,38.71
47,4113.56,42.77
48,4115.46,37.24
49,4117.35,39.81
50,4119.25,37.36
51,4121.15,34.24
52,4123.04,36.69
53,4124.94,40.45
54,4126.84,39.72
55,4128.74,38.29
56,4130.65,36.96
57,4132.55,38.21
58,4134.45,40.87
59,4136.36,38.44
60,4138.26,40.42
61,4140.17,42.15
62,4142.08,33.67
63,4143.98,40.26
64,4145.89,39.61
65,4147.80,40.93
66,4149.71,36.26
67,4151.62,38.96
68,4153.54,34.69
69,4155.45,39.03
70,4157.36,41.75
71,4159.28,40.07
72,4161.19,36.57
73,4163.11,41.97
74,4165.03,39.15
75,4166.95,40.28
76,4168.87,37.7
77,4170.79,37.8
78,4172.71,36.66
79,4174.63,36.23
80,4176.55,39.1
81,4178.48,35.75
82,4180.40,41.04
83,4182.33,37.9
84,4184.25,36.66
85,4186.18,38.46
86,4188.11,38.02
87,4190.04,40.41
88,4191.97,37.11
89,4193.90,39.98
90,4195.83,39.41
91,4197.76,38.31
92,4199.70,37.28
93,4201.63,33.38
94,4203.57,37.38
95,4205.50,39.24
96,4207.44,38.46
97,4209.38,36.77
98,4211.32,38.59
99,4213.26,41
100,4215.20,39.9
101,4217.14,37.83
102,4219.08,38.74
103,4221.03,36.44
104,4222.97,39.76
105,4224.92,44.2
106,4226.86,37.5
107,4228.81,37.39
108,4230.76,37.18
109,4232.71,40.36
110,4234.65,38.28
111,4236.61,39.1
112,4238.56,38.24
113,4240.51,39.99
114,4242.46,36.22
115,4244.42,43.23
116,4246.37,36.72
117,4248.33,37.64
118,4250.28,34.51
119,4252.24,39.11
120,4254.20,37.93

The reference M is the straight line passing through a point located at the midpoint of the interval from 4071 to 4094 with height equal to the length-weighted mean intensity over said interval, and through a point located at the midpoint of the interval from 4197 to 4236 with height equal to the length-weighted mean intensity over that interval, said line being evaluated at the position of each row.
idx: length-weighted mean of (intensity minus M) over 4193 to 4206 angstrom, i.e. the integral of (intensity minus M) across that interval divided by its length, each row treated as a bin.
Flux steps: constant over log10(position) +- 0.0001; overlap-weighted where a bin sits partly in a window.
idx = -0.74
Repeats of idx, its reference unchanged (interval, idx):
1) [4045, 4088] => -0.41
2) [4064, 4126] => 0.13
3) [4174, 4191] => -0.46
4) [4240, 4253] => -0.03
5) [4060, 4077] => 0.01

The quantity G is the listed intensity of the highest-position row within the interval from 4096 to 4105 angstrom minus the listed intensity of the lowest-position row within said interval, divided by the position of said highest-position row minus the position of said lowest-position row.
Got 0.1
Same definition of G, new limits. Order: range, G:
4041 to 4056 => -0.3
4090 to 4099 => 0.0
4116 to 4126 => 0.1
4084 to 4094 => -0.4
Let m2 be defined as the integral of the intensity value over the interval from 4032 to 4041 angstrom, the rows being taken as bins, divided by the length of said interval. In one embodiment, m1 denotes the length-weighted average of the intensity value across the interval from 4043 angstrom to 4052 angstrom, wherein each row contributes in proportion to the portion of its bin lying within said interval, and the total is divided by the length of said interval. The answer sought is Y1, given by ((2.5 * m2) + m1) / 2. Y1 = 71.9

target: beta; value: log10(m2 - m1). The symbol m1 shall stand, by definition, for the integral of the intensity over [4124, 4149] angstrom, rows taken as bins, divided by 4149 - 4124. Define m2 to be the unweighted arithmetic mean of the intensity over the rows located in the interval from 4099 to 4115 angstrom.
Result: -0.7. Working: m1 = 39.20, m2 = 39.4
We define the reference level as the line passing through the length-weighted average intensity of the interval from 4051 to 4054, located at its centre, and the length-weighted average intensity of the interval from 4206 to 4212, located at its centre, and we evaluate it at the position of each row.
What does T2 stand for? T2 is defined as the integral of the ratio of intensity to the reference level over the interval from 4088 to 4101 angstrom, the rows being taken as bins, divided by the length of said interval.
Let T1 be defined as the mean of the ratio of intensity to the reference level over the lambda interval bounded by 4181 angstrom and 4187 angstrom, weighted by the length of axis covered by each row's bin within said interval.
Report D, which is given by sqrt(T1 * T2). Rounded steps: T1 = 1.00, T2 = 1.16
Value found 1.08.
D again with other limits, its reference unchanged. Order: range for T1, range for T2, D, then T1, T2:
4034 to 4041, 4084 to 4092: 1.13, 1.15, 1.12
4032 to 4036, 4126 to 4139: 1.04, 1.03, 1.05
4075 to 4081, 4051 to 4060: 1.07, 1.13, 1.02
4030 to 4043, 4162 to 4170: 1.10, 1.15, 1.06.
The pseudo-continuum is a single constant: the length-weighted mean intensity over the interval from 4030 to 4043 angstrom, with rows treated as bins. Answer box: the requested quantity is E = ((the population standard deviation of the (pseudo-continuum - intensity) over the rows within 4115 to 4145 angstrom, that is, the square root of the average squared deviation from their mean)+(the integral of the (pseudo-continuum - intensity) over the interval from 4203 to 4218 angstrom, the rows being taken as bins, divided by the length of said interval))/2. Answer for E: 2.5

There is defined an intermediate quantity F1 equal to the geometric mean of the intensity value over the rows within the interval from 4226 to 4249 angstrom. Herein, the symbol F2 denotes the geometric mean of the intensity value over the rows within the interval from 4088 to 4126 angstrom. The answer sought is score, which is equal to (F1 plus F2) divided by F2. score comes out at 1.97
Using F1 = 38.4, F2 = 39.6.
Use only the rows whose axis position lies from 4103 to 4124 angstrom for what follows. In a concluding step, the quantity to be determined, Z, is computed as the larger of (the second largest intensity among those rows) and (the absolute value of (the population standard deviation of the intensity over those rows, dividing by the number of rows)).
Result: 42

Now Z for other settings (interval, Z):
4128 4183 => 42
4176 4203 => 40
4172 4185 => 39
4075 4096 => 42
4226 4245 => 40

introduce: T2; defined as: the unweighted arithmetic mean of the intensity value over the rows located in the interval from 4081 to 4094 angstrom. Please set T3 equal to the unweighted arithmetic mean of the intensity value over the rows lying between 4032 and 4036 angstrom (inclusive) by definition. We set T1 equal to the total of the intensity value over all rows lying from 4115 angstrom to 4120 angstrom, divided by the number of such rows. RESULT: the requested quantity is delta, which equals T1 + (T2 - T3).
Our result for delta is 40.9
